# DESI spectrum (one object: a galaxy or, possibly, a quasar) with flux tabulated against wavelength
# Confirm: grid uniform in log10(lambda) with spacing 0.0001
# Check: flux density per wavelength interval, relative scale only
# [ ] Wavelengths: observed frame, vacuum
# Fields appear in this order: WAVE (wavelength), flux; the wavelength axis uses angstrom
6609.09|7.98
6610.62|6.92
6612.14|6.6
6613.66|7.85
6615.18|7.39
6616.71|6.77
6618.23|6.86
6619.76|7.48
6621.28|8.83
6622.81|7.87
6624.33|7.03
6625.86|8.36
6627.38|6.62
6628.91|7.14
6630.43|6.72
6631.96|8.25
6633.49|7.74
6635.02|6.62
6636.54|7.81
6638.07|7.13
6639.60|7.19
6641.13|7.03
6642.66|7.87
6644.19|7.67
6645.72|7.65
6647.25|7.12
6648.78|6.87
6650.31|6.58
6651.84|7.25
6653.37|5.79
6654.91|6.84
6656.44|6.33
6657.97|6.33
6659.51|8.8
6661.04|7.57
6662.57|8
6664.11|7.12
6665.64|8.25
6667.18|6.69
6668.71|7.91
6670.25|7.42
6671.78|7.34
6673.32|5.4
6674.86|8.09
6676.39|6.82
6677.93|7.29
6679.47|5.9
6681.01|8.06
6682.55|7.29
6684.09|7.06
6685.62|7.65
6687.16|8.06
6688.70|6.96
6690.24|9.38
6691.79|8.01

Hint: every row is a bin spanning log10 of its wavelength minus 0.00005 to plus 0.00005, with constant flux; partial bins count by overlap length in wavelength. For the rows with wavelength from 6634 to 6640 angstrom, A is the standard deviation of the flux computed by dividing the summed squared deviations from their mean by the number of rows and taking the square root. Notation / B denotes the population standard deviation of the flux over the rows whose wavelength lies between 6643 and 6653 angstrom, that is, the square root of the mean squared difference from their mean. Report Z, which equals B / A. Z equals 0.9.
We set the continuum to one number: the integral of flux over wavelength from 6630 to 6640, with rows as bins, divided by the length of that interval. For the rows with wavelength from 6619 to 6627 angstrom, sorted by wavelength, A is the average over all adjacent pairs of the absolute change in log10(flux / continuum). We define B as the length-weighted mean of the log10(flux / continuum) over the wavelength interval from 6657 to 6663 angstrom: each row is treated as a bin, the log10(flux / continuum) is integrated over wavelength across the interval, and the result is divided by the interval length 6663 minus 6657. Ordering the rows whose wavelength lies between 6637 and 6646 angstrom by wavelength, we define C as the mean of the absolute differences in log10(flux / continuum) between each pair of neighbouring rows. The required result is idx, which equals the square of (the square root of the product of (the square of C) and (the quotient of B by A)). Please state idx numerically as 0.0000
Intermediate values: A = 0.062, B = 0.010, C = 0.01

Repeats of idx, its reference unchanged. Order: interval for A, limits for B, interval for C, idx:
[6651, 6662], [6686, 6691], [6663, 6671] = 0.0022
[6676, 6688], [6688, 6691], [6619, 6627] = 0.0029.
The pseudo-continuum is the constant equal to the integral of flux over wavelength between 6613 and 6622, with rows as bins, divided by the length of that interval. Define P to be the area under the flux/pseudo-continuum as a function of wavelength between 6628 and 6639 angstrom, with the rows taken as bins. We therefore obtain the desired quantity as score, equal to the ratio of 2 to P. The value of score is 0.186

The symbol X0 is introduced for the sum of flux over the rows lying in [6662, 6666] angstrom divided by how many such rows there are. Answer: 7.79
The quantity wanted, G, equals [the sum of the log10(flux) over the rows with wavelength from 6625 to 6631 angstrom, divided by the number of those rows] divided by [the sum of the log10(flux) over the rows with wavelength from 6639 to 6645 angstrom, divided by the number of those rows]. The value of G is 0.98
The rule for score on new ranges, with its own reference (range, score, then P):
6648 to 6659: 0.207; 9.7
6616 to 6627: 0.181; 11.1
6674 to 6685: 0.190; 10.5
